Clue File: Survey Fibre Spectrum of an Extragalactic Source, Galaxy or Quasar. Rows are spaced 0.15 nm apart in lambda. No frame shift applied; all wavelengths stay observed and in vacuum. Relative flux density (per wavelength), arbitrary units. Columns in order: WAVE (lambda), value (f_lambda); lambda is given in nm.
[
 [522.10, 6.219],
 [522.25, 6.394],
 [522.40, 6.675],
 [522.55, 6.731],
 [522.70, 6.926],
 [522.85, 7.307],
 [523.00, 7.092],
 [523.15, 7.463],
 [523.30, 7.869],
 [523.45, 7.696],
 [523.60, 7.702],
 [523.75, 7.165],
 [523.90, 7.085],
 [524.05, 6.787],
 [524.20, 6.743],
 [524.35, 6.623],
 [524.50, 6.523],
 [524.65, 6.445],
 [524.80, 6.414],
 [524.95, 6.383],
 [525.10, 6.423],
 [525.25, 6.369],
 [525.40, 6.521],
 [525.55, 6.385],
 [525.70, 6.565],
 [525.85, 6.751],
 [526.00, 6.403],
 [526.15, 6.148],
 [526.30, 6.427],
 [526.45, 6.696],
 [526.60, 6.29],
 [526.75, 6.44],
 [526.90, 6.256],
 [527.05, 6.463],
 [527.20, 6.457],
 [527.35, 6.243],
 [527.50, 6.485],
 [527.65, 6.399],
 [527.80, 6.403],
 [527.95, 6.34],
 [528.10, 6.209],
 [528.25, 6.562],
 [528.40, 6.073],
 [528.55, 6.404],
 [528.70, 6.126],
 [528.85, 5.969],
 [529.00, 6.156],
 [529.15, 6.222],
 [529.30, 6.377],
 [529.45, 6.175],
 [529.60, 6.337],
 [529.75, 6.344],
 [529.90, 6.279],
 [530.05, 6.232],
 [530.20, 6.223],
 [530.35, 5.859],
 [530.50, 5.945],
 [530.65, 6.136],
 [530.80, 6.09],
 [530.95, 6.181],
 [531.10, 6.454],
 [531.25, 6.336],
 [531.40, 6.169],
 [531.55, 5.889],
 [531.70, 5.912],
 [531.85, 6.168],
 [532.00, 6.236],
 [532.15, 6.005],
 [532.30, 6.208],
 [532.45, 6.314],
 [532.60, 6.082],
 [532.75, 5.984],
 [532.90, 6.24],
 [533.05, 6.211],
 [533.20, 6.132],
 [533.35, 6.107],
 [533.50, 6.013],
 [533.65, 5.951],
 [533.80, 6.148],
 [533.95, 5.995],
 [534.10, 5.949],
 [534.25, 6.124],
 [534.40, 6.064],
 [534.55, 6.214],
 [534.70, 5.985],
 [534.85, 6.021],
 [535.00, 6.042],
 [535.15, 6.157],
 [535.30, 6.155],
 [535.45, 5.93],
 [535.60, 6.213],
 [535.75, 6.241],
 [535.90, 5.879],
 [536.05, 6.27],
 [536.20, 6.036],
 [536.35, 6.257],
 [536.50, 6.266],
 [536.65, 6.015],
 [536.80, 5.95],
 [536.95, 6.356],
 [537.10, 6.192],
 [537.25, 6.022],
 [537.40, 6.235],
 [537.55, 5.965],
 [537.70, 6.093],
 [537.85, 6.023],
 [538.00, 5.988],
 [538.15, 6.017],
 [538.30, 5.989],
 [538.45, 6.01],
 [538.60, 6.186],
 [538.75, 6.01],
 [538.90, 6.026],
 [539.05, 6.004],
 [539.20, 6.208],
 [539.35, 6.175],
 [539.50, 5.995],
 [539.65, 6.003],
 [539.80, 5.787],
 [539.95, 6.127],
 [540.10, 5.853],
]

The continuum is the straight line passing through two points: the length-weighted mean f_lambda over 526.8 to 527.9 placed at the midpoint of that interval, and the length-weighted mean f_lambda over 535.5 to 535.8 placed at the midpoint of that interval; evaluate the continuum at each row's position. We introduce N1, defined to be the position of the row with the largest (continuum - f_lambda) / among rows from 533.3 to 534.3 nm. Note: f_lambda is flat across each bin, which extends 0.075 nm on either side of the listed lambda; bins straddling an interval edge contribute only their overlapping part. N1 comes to 533.65 nm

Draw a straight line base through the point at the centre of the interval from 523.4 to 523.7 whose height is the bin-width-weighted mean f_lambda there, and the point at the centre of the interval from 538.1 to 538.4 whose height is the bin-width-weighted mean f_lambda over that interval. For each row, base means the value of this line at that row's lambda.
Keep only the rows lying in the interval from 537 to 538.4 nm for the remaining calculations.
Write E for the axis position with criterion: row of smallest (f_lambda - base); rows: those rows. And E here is 537.55 nm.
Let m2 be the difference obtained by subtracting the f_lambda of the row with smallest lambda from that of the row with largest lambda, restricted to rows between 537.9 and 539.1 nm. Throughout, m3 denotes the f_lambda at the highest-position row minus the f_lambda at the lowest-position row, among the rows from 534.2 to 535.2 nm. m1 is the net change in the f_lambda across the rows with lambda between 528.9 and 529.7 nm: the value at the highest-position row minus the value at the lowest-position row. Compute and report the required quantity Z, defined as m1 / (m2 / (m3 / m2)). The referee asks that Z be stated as 23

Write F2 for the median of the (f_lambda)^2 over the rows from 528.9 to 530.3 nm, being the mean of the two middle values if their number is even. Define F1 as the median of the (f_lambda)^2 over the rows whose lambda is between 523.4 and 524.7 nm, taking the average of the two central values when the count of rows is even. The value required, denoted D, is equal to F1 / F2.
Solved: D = 1.19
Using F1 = 46.1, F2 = 39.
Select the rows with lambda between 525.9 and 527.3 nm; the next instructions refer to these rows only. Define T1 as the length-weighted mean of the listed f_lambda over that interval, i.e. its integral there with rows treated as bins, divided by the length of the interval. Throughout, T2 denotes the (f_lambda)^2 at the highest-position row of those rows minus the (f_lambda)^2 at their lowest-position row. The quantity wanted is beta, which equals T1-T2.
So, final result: 5.7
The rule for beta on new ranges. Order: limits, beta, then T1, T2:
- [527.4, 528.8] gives 10.9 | 6.33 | -4.5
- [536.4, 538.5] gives 9.2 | 6.08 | -3.1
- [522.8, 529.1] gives 22.1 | 6.60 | -15.5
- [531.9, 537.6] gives 9.4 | 6.11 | -3.3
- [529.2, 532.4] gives 8.3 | 6.17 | -2.1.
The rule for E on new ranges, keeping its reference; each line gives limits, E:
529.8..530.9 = 530.35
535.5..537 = 535.90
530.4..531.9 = 530.50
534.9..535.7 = 535.45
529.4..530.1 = 529.45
